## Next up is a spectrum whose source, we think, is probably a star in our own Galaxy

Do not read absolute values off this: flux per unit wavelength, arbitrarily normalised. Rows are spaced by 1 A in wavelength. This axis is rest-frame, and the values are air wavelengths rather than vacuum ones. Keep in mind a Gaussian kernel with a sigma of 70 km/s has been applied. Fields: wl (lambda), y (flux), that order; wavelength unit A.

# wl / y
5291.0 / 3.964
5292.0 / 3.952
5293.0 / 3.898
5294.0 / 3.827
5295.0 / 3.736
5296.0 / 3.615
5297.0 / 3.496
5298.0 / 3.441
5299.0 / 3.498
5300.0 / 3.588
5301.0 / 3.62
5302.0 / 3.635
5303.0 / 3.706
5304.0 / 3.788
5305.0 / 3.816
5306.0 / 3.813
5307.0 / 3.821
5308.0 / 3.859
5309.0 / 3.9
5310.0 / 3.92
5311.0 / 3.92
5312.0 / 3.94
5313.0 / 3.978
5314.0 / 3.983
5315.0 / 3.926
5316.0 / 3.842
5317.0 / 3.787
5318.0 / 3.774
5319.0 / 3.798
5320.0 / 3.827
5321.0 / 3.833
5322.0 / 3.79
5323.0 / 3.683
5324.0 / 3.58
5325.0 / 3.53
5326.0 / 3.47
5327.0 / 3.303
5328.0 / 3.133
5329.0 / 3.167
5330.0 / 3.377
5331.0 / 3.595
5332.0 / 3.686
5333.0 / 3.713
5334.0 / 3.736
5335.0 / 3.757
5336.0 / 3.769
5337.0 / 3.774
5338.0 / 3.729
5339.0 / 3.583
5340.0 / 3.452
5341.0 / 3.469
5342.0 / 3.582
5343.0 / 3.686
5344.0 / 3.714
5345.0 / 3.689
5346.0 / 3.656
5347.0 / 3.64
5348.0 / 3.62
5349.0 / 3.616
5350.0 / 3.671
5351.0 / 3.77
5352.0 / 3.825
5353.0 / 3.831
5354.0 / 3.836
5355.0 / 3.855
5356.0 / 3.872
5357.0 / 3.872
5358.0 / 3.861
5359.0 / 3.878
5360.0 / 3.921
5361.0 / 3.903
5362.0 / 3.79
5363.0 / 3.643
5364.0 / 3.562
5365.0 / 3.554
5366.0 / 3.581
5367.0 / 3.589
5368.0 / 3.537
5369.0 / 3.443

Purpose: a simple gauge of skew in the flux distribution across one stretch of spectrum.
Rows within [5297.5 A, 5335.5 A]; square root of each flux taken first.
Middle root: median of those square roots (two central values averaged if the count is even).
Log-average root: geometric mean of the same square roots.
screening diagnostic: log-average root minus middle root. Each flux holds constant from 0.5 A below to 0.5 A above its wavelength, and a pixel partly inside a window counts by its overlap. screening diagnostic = -0.019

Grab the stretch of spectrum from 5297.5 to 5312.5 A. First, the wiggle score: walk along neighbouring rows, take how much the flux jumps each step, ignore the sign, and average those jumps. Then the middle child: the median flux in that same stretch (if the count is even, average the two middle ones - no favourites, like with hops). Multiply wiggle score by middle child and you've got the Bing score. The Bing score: 0.14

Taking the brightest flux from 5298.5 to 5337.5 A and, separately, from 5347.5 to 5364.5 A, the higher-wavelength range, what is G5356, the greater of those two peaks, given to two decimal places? 3.98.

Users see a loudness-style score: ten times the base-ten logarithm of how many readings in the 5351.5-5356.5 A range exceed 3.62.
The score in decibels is 7.0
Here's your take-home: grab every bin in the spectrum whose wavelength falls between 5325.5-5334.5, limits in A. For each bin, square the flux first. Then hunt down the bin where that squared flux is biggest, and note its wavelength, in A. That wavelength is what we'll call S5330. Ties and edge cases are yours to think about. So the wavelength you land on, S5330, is 5334.0 A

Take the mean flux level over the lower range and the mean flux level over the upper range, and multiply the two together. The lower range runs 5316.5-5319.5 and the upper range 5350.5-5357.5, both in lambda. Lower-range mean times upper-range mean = 14.5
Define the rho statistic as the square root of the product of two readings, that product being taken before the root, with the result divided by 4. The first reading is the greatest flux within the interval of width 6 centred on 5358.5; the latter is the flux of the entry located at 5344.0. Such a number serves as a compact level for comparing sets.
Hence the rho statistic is 0.954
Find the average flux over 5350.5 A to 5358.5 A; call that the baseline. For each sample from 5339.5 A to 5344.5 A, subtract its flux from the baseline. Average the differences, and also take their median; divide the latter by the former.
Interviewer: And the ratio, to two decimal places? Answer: 0.99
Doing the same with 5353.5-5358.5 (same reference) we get 1.09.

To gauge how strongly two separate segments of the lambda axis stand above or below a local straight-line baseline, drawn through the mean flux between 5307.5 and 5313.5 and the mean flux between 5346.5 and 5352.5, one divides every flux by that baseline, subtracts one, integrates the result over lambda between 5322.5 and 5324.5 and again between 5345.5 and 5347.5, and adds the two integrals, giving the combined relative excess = -0.14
